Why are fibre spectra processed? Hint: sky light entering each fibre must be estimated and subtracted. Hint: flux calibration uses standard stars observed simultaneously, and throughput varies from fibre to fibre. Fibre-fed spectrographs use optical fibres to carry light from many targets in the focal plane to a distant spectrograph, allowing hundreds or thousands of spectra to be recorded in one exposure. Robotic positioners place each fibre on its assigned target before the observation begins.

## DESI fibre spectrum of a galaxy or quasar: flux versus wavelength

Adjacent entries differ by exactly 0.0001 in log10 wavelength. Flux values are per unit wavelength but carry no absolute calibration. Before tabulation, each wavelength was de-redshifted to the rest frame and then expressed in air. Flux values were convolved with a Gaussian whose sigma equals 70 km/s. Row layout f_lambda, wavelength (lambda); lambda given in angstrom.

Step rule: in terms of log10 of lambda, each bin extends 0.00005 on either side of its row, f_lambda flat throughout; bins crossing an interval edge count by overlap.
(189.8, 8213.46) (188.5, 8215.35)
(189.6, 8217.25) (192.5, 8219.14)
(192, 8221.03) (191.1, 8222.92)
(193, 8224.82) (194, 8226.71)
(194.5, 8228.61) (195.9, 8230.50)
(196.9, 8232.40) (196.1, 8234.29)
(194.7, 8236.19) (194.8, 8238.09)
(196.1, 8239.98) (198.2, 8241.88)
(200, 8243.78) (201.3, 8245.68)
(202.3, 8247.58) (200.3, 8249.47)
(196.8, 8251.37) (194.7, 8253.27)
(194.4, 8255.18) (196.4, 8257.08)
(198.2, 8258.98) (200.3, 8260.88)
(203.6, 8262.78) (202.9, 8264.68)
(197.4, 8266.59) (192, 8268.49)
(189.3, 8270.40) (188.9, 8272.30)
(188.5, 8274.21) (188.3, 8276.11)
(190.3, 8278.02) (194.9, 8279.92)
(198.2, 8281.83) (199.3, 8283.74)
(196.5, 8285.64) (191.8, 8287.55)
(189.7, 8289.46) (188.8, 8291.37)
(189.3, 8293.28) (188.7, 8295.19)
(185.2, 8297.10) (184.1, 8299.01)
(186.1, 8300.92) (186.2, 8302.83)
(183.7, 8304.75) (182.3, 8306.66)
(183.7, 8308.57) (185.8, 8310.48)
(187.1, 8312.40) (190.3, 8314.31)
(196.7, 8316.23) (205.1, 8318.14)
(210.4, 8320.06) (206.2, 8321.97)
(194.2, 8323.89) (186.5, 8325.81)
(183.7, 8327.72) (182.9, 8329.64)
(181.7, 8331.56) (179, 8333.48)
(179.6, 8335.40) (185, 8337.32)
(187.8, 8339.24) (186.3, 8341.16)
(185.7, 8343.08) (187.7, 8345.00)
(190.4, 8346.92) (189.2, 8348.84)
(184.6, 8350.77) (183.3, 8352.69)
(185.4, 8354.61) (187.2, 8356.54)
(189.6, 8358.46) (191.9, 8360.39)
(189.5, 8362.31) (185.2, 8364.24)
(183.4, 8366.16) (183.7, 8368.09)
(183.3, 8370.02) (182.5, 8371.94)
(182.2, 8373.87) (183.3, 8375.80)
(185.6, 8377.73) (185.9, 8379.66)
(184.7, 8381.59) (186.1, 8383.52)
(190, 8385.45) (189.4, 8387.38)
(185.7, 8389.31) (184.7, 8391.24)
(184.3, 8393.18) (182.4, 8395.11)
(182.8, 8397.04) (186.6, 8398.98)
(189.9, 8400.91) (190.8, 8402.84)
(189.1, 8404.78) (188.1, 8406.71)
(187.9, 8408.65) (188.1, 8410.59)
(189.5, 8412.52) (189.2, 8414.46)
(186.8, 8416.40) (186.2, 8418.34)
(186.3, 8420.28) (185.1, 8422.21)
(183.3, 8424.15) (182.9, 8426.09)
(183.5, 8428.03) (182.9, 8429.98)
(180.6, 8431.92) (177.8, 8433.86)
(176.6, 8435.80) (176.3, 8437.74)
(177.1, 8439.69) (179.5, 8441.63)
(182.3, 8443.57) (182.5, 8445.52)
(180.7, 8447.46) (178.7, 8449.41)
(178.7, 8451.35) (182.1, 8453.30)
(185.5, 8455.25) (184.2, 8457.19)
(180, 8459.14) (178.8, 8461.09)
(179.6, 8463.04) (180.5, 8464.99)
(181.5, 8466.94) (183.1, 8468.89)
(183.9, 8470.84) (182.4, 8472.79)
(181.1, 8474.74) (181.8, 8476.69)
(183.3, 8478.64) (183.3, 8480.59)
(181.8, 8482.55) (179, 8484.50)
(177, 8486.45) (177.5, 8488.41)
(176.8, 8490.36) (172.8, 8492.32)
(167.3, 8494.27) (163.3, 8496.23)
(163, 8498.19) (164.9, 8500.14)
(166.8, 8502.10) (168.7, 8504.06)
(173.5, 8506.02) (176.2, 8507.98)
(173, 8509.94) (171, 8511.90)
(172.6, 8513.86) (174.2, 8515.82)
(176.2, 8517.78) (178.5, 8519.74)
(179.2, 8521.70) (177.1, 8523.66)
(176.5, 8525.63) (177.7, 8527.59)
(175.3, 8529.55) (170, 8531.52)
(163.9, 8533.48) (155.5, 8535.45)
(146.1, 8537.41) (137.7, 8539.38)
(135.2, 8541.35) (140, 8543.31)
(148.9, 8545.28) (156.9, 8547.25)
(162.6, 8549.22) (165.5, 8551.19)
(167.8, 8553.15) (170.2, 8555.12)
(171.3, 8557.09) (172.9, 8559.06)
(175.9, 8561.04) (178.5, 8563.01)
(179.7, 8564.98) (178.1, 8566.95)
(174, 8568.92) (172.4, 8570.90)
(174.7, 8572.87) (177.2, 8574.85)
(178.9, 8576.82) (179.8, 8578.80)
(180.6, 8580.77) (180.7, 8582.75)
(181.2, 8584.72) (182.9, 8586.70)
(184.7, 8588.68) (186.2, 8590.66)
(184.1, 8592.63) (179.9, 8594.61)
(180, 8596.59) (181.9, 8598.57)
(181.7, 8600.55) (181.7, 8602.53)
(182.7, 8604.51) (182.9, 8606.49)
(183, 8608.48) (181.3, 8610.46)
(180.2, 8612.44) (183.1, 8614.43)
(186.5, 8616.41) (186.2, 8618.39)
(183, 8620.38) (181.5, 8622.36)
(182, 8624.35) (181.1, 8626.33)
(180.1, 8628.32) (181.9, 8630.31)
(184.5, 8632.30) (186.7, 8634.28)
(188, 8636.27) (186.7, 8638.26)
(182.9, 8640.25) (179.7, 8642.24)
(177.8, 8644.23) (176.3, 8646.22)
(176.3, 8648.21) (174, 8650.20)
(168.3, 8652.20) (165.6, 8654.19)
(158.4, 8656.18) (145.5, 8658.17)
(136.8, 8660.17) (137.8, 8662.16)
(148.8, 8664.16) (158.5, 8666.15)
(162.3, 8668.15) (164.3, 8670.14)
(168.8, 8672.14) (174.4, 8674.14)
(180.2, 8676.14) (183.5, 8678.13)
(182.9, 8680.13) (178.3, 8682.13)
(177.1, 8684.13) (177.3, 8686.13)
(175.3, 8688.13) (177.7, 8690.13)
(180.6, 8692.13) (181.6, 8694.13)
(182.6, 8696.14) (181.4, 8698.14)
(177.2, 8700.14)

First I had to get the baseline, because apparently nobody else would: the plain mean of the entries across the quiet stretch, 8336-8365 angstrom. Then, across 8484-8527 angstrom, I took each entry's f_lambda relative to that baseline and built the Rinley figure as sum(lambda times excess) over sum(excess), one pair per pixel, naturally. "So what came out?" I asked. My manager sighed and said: 8504.0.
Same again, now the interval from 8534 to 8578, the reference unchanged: 8549.4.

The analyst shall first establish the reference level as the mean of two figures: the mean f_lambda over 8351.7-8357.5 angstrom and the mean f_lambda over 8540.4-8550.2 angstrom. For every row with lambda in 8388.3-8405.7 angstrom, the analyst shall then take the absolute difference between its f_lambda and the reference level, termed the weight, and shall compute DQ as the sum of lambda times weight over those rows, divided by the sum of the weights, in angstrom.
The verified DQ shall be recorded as 8397.6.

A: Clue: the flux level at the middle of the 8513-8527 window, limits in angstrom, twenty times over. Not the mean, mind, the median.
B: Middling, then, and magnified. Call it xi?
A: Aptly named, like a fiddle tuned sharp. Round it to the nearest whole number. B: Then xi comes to 3530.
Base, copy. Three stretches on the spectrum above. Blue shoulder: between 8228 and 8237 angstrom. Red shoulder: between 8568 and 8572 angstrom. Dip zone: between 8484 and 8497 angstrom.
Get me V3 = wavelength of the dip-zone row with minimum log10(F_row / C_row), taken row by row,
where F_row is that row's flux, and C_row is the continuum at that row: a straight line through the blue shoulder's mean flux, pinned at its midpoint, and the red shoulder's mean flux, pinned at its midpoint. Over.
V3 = 8496.23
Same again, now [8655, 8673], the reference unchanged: 8660.17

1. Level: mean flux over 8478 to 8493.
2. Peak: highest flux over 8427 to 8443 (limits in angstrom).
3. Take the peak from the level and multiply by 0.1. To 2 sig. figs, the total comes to -0.46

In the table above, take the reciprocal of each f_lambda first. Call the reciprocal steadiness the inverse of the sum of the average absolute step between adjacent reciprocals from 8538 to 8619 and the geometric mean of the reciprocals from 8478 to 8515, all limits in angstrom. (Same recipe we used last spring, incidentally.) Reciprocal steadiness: 171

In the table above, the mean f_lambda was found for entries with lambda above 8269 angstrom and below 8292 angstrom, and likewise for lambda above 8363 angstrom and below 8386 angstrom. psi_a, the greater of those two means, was 192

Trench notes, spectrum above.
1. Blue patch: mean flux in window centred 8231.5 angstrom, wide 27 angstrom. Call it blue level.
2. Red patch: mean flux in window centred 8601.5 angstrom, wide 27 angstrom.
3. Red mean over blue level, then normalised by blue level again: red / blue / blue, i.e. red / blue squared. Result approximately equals 0.0048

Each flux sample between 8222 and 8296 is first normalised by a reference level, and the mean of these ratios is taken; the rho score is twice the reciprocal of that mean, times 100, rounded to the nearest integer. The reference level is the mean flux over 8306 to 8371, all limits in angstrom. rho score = 193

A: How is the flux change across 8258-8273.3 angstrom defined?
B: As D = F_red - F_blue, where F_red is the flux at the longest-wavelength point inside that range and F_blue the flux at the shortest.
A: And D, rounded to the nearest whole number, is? -9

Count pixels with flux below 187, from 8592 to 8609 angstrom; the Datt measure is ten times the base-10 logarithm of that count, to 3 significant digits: 9.54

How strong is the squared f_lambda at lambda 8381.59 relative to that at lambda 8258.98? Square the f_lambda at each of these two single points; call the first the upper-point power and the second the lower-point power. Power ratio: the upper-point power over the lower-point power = 0.87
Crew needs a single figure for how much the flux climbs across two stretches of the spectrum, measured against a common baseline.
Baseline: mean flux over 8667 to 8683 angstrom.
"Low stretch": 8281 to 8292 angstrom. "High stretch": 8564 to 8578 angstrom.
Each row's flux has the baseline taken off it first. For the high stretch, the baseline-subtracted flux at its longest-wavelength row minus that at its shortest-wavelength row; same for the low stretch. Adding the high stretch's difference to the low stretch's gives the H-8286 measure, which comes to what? -10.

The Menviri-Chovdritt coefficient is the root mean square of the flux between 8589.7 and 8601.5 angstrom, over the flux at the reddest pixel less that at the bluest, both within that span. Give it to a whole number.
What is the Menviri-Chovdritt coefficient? -41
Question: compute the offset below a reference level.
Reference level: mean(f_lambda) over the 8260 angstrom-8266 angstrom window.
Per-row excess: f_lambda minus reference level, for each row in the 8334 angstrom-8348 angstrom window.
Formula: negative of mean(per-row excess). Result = 16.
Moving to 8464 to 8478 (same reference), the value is 20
